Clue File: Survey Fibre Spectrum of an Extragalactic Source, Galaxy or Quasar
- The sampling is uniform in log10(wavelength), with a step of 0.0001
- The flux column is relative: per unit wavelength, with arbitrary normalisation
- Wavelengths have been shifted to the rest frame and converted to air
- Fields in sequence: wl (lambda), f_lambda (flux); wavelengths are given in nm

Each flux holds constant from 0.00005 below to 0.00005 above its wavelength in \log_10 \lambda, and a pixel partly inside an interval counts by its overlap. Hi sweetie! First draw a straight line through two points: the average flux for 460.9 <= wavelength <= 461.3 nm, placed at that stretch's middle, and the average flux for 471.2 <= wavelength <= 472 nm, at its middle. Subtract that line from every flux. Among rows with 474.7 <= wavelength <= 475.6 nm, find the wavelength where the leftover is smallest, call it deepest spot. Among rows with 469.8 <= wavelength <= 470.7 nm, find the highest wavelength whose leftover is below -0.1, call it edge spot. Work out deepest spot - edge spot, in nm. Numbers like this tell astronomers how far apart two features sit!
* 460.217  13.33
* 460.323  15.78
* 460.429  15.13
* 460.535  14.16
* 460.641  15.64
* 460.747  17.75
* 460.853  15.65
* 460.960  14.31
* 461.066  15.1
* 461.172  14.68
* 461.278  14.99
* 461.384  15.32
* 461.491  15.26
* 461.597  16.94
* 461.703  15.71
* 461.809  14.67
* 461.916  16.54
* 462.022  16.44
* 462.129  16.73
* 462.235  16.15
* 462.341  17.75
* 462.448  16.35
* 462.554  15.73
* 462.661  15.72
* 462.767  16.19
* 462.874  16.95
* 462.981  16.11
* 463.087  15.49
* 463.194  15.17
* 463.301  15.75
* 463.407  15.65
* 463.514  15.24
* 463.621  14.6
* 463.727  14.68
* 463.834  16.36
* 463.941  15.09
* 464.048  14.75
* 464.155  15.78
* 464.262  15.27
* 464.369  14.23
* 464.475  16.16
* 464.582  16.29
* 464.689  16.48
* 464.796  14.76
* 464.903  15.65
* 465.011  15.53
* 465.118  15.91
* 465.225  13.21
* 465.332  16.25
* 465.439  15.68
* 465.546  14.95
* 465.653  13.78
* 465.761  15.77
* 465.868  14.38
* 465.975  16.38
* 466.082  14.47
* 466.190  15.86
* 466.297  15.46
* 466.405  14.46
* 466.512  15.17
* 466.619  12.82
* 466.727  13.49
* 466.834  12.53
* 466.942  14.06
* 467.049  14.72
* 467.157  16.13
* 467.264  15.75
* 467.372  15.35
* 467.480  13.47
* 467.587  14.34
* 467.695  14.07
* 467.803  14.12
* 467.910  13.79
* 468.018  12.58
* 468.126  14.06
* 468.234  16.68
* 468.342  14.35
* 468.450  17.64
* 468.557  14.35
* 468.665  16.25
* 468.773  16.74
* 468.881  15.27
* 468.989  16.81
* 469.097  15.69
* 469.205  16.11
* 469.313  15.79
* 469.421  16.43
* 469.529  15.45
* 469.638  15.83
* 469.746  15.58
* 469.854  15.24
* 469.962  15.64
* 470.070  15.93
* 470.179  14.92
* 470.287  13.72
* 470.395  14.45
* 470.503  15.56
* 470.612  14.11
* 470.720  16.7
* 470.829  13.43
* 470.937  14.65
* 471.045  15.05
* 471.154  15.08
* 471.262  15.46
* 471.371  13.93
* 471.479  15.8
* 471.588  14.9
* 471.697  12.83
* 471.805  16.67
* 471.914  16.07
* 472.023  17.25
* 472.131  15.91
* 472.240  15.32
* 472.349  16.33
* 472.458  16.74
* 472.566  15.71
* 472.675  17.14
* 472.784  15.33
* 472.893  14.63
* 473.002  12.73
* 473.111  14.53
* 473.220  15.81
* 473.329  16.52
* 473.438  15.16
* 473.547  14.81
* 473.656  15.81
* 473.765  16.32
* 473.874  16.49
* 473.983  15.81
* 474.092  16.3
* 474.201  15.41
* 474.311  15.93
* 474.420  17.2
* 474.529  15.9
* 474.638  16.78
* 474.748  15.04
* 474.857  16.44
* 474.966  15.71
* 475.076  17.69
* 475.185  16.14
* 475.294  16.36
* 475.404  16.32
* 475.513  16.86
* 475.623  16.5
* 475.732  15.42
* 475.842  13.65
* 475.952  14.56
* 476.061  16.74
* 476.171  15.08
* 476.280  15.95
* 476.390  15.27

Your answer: 4.14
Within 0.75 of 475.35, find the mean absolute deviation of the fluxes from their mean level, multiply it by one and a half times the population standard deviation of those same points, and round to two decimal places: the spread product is 1.24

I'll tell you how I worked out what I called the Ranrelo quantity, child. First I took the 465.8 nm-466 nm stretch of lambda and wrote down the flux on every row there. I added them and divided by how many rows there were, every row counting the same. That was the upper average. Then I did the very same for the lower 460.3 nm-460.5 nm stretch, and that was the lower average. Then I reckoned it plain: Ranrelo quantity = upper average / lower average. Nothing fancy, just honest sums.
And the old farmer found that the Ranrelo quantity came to 1.00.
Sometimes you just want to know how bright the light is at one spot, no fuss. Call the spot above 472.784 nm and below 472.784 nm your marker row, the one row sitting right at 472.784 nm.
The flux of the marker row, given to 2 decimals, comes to 15.33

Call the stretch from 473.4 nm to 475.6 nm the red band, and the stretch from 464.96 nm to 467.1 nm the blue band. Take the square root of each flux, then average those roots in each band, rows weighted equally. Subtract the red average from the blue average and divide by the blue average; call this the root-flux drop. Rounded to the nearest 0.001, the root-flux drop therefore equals -0.046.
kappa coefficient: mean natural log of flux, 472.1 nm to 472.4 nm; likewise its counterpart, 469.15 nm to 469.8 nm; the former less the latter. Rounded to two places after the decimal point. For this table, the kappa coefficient 0.00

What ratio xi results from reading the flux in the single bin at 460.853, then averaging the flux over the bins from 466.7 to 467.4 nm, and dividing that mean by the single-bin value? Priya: 0.93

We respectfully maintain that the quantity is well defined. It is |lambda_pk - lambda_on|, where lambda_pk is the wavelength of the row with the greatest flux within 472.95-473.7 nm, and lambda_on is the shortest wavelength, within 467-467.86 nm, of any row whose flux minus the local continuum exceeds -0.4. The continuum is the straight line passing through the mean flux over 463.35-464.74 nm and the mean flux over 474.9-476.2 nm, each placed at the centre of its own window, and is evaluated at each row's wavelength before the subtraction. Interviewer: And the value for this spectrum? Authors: 6.17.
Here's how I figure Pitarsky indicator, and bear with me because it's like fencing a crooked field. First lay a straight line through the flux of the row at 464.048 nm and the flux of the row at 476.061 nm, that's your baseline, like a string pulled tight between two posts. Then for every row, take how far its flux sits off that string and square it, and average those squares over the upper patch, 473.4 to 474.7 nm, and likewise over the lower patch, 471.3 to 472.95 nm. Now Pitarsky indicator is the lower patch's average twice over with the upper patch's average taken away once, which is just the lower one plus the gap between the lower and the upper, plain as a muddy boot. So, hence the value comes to 2.5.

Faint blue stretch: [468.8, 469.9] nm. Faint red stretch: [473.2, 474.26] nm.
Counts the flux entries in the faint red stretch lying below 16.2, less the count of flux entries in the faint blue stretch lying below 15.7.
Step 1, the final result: 1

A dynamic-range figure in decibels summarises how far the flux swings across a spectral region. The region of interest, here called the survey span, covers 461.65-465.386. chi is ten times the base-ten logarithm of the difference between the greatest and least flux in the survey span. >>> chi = 6.6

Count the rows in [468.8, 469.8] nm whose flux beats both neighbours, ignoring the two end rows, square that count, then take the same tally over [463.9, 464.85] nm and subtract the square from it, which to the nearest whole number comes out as -14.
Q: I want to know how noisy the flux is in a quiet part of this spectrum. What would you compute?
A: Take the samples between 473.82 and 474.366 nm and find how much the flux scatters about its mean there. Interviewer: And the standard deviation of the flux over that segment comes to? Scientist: 0.4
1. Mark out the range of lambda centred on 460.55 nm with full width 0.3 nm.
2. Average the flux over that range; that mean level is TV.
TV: 15.0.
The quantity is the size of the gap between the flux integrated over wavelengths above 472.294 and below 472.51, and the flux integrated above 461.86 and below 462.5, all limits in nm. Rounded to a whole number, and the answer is 7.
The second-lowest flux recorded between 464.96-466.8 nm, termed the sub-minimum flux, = 13.21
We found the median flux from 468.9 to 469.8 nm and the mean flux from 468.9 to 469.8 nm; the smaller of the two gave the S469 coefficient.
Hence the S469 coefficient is 15.8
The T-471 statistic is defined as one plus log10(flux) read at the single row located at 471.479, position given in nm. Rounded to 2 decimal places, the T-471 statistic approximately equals 2.20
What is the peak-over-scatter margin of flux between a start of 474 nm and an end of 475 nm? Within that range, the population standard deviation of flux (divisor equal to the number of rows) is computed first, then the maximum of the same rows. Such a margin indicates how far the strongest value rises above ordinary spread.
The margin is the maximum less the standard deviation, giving 16.6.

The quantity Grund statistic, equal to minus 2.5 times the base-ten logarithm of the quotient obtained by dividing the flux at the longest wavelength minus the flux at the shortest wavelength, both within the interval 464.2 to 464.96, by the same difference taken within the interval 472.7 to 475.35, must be 1.1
